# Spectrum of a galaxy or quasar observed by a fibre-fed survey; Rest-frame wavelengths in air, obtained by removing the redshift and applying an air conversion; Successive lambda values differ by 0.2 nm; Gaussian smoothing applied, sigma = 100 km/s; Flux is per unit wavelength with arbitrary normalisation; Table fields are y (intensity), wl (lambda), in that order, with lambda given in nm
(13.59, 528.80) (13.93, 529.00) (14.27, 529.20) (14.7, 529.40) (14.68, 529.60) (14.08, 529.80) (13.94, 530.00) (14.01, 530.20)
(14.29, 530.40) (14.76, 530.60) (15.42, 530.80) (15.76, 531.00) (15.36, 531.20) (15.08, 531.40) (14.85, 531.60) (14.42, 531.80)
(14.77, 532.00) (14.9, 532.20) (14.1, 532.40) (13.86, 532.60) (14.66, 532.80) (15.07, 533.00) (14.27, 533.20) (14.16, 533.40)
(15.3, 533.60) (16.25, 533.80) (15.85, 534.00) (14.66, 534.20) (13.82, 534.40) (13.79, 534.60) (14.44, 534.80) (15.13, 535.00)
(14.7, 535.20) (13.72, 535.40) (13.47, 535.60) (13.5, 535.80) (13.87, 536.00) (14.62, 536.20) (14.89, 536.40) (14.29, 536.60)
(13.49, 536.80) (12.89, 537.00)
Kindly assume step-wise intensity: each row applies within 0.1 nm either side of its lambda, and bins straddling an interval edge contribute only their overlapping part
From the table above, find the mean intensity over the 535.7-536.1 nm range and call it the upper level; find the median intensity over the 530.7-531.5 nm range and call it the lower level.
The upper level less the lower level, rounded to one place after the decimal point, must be -1.7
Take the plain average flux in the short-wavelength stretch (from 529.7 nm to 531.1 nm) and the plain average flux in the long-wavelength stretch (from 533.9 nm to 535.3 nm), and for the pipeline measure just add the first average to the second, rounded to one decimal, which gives 29.2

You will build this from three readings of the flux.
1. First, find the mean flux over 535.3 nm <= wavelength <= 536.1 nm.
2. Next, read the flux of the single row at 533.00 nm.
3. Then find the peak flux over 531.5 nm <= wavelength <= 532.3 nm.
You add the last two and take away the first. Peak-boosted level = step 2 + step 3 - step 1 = 16.3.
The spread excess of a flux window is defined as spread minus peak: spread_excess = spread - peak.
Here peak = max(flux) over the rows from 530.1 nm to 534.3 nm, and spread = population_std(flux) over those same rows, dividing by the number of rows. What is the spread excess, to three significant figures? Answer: -15.6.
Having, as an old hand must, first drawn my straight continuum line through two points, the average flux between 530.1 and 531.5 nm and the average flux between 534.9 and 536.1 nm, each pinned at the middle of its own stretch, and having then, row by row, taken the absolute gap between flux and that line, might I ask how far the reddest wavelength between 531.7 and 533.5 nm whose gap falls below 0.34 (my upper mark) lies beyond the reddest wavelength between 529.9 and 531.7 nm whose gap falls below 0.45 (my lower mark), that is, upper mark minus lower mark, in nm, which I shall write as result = 1.80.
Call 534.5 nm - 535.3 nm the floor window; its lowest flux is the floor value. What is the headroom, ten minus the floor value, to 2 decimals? -3.79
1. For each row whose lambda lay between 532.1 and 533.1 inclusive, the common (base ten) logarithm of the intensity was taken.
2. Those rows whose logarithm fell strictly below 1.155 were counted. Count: 2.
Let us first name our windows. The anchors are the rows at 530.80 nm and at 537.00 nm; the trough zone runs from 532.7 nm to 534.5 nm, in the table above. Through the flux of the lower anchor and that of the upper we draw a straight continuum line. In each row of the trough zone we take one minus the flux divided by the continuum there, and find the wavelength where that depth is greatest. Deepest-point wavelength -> 533.40 nm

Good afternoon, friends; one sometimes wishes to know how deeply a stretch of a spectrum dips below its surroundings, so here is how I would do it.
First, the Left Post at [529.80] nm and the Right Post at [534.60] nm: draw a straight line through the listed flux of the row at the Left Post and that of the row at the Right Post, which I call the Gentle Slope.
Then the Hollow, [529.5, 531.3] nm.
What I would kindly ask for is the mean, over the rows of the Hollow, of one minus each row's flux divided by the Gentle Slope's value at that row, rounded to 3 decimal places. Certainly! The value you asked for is -0.047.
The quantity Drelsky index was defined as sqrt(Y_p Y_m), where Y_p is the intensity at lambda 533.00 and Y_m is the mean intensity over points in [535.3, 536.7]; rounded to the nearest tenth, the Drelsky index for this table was 14.6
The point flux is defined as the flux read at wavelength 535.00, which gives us 15.13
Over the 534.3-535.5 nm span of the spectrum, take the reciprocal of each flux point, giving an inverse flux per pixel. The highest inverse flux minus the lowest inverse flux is 0.0068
